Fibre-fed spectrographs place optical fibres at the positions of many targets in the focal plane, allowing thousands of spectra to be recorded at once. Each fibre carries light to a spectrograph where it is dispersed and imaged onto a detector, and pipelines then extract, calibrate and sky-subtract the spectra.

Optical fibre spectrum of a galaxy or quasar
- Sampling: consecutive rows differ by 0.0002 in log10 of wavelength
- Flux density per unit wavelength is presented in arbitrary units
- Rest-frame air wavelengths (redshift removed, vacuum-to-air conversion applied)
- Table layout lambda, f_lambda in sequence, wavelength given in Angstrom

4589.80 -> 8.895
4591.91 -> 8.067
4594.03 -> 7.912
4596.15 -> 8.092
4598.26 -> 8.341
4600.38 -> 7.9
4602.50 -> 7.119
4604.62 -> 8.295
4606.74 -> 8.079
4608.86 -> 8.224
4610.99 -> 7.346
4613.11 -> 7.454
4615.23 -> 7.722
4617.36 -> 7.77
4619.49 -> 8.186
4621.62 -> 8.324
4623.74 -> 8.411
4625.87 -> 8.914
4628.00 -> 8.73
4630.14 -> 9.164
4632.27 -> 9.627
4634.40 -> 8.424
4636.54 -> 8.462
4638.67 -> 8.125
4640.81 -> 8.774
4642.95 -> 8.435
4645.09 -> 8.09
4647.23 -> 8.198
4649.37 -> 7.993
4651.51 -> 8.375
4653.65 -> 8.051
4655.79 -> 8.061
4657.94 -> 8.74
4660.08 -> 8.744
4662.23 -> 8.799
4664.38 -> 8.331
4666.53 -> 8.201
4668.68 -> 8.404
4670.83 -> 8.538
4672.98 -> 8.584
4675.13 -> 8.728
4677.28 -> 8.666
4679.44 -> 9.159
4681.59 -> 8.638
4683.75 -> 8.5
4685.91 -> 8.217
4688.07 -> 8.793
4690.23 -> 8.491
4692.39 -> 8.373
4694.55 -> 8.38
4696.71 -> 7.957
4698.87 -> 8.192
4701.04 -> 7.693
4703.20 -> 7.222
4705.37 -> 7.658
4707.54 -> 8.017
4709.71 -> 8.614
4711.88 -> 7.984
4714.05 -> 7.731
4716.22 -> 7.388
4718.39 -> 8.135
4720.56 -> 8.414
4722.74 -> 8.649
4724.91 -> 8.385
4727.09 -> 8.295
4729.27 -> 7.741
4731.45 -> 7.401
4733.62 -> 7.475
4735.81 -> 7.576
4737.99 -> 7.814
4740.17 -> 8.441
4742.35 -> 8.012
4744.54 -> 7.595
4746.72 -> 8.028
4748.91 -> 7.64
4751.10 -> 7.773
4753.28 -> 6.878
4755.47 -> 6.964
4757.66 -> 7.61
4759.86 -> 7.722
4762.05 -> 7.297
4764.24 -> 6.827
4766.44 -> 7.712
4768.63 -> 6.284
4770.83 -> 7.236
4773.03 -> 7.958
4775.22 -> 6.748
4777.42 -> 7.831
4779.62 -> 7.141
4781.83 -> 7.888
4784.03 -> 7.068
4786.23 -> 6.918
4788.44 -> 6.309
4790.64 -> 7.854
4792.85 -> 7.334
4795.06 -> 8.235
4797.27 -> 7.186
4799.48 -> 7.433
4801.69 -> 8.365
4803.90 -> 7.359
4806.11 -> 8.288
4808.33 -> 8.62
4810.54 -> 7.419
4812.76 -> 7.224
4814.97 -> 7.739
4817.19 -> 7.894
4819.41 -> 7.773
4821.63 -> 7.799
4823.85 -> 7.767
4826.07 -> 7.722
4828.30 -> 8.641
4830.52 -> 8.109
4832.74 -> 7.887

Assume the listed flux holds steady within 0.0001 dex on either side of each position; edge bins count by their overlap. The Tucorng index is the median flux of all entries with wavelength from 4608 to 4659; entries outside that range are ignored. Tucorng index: 8.27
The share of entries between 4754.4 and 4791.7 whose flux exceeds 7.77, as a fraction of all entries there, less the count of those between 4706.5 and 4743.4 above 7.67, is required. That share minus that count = -12.8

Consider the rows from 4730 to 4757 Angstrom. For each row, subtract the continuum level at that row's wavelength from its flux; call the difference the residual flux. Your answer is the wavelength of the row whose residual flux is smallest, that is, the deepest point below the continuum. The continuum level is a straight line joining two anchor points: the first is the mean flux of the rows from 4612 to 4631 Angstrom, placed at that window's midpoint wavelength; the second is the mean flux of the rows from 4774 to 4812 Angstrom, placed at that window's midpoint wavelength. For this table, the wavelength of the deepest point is 4753.28 Angstrom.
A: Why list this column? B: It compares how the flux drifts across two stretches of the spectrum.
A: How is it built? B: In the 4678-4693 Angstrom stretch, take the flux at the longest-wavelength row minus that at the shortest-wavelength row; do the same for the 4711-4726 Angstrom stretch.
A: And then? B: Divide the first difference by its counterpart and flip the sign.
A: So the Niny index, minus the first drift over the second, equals 2.0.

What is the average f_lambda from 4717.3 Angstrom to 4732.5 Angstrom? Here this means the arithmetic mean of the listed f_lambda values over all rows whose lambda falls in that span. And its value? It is 8.1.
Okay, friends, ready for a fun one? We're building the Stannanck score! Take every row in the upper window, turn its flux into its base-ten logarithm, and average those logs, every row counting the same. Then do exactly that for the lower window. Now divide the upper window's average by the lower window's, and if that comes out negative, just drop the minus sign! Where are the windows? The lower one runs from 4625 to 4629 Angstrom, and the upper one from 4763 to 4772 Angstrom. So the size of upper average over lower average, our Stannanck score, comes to 0.89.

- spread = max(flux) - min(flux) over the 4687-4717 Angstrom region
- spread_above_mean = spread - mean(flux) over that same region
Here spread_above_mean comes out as -6.5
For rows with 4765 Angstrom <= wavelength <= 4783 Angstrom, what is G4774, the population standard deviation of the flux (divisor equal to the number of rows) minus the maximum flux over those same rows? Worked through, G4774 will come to -7.4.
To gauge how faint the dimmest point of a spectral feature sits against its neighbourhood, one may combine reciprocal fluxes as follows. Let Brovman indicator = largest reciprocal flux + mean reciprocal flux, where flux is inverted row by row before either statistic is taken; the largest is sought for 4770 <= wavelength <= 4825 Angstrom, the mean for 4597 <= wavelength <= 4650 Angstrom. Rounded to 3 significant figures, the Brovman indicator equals 0.280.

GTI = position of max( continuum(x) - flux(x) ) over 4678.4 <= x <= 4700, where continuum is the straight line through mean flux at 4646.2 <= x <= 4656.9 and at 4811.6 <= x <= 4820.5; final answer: 4696.71 Angstrom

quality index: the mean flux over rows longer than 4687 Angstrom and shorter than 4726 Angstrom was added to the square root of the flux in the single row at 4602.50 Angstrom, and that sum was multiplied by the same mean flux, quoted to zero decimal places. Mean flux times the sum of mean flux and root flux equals 88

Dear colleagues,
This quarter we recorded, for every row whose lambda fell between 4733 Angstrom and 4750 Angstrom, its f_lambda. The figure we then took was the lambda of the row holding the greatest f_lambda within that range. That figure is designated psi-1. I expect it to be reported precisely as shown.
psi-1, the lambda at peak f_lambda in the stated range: 4740.17 Angstrom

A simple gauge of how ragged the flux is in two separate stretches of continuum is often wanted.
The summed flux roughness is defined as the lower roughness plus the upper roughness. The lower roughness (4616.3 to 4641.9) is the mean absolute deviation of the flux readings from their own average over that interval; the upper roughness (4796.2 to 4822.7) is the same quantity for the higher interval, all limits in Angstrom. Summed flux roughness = 0.75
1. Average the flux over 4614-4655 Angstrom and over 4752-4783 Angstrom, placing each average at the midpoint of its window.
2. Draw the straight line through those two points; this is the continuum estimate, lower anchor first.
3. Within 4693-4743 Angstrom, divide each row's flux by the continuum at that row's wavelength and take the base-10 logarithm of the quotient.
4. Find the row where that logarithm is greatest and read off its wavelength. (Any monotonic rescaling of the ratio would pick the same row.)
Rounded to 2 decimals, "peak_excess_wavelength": 4722.74 Angstrom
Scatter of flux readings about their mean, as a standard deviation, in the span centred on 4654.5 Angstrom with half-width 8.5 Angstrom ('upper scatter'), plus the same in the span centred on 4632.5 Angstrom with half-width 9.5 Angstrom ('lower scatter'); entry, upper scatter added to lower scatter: 0.8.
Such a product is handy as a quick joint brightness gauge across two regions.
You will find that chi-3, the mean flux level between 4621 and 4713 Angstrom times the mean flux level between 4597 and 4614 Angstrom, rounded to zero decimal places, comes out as 66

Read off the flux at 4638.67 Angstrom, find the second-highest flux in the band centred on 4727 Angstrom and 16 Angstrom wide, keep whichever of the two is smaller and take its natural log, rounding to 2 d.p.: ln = 2.09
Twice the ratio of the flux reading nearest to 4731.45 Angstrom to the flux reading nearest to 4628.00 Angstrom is 1.7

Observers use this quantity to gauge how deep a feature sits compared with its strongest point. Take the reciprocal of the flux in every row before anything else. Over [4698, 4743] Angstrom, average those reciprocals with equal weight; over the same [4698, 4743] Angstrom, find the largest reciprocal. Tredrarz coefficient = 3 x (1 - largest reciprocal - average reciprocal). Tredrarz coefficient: 2.21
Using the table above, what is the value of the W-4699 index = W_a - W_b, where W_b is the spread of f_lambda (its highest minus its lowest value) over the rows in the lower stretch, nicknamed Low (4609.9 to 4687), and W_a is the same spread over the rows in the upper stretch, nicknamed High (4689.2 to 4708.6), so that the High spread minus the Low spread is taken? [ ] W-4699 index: -1.0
